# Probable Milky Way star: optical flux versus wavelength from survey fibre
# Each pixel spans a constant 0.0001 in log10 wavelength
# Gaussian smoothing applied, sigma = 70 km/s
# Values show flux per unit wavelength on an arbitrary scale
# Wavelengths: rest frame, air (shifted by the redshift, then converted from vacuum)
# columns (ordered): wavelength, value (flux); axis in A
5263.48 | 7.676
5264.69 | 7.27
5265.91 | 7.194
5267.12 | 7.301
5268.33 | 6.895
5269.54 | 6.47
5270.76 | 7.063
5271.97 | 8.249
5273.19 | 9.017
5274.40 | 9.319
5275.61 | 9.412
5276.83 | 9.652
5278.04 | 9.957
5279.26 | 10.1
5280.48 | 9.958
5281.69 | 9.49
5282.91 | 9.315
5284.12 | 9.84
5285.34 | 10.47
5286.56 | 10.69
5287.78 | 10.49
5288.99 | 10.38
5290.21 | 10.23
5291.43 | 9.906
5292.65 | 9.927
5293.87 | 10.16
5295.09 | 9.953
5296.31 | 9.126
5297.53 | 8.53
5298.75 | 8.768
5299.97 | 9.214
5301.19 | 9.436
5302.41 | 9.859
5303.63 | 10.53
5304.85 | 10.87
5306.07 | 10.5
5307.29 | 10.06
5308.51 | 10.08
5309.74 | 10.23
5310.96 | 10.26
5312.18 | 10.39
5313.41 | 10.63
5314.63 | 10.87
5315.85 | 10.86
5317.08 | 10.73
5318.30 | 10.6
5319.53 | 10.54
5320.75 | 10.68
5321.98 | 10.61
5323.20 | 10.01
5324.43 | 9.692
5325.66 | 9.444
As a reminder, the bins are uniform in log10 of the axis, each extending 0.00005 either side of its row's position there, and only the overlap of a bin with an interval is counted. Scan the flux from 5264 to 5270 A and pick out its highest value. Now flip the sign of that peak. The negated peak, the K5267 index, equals -7.3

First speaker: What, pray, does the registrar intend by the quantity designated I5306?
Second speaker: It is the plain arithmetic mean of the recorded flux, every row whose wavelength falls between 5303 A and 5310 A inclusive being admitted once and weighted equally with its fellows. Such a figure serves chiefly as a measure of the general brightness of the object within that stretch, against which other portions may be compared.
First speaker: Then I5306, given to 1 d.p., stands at 10.4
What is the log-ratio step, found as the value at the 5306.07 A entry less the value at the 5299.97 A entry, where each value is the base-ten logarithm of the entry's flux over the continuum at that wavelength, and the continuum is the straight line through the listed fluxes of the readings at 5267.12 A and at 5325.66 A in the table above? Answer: 0.045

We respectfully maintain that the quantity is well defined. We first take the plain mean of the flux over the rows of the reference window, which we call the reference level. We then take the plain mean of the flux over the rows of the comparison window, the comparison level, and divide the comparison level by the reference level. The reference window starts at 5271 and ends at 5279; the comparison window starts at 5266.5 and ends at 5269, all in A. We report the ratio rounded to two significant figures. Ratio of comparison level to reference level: 0.77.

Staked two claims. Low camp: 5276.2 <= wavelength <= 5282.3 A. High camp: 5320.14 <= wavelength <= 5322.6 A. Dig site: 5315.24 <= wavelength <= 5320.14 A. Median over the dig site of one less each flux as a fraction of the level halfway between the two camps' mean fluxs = -0.04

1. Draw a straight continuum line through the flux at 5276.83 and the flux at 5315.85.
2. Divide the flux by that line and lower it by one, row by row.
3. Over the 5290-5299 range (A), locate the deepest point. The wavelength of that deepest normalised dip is 5297.53 A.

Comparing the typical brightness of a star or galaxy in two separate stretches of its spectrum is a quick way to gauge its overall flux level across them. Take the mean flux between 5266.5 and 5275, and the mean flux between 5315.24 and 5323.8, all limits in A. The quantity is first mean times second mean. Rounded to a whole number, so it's 82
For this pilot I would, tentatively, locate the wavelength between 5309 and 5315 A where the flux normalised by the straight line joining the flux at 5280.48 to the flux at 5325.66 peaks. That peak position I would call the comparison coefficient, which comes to 5314.63 A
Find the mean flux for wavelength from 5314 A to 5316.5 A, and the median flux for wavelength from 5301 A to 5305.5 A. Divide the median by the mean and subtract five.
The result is -4.062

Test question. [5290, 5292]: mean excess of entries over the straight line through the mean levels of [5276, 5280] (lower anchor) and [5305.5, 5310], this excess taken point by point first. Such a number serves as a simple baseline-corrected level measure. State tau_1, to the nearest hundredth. 0.03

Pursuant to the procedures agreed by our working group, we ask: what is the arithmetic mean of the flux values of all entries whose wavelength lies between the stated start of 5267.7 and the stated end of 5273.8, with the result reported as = 7.5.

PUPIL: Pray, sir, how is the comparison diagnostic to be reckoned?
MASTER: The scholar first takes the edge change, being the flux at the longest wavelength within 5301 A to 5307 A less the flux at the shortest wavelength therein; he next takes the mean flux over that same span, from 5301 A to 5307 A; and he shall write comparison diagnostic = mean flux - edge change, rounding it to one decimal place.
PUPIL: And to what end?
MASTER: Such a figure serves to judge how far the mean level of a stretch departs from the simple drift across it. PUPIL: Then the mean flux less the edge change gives 9.2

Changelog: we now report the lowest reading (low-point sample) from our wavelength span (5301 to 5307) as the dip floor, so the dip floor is 9.436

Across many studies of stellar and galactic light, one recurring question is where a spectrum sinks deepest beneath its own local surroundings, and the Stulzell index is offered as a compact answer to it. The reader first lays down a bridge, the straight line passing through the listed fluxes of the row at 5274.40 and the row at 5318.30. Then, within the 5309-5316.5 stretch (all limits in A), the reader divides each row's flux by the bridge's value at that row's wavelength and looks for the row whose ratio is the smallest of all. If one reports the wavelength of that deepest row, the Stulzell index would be 5310.96 A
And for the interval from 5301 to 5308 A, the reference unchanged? 5301.19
